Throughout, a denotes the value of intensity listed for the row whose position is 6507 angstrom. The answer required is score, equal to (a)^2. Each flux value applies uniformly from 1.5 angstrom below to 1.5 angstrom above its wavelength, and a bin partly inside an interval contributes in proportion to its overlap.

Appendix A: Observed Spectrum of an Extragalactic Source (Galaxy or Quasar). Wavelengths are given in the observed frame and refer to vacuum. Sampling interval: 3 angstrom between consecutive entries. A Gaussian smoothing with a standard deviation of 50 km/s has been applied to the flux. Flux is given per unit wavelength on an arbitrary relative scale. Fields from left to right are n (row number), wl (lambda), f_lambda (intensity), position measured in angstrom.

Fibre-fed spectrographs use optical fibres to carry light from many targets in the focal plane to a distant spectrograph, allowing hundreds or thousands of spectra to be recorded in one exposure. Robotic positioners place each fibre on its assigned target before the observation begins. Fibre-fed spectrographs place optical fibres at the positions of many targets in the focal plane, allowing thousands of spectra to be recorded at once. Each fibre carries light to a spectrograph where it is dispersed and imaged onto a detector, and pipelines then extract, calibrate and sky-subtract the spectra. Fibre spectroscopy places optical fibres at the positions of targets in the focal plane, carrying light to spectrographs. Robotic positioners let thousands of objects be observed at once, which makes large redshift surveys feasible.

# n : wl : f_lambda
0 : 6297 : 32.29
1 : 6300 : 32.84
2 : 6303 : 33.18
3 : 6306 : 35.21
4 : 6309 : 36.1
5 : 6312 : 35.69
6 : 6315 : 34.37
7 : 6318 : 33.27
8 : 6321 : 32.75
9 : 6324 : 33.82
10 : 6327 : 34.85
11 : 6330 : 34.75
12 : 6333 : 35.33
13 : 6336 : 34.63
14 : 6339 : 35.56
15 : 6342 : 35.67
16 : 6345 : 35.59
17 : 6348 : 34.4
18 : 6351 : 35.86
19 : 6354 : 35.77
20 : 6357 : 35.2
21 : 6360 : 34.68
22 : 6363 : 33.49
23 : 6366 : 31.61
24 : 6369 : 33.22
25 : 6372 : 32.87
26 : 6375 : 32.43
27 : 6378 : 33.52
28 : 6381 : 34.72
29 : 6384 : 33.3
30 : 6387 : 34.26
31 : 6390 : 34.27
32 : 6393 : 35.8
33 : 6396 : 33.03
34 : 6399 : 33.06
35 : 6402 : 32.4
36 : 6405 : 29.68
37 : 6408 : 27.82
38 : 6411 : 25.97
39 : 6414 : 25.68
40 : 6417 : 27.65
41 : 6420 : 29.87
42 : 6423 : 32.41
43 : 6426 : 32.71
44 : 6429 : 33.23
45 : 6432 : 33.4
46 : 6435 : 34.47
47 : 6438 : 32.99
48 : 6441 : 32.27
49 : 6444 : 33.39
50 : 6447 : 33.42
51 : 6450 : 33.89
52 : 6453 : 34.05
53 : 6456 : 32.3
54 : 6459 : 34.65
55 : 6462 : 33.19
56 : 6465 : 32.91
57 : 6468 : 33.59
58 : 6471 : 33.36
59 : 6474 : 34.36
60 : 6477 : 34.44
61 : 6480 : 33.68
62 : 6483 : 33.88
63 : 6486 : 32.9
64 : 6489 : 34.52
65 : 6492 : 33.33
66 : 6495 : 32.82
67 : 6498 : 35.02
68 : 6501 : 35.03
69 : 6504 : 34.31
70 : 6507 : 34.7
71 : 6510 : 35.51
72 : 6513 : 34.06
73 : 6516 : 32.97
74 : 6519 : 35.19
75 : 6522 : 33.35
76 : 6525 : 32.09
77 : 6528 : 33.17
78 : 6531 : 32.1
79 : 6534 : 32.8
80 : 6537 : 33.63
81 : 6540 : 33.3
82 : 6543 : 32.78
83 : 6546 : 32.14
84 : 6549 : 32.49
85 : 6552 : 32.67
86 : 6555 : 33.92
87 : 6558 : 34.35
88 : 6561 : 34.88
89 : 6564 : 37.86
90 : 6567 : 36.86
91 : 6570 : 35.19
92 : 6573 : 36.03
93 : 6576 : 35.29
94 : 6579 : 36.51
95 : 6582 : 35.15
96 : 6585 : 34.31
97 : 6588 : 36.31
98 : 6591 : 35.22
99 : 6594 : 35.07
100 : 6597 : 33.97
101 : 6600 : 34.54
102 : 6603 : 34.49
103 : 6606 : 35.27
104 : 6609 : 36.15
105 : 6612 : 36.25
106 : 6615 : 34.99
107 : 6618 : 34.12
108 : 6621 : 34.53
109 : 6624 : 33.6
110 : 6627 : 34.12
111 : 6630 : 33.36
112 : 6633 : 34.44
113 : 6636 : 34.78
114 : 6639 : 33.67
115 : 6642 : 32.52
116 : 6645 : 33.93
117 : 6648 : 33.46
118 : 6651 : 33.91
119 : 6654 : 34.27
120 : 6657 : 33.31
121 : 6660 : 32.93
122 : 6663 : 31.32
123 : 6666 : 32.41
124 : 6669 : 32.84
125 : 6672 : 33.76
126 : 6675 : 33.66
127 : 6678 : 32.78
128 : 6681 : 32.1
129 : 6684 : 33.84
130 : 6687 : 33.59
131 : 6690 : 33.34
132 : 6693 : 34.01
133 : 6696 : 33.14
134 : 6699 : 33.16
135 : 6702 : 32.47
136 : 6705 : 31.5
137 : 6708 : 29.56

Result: 1204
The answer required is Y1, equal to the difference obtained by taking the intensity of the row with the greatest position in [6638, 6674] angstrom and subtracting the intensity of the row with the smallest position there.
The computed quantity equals 0.1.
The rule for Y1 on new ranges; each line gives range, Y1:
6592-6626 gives -1.5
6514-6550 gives -0.5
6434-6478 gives 0.0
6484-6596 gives 2.2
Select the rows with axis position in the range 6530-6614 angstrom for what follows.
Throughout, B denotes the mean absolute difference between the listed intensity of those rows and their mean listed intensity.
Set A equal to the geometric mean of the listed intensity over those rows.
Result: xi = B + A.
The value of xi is 35.8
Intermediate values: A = 34.6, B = 1.2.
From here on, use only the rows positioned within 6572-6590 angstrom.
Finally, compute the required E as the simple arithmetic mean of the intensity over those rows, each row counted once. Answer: 35.6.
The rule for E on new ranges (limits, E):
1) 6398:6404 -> 32.7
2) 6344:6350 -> 35.0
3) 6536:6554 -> 32.8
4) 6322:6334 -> 34.7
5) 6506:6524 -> 34.3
